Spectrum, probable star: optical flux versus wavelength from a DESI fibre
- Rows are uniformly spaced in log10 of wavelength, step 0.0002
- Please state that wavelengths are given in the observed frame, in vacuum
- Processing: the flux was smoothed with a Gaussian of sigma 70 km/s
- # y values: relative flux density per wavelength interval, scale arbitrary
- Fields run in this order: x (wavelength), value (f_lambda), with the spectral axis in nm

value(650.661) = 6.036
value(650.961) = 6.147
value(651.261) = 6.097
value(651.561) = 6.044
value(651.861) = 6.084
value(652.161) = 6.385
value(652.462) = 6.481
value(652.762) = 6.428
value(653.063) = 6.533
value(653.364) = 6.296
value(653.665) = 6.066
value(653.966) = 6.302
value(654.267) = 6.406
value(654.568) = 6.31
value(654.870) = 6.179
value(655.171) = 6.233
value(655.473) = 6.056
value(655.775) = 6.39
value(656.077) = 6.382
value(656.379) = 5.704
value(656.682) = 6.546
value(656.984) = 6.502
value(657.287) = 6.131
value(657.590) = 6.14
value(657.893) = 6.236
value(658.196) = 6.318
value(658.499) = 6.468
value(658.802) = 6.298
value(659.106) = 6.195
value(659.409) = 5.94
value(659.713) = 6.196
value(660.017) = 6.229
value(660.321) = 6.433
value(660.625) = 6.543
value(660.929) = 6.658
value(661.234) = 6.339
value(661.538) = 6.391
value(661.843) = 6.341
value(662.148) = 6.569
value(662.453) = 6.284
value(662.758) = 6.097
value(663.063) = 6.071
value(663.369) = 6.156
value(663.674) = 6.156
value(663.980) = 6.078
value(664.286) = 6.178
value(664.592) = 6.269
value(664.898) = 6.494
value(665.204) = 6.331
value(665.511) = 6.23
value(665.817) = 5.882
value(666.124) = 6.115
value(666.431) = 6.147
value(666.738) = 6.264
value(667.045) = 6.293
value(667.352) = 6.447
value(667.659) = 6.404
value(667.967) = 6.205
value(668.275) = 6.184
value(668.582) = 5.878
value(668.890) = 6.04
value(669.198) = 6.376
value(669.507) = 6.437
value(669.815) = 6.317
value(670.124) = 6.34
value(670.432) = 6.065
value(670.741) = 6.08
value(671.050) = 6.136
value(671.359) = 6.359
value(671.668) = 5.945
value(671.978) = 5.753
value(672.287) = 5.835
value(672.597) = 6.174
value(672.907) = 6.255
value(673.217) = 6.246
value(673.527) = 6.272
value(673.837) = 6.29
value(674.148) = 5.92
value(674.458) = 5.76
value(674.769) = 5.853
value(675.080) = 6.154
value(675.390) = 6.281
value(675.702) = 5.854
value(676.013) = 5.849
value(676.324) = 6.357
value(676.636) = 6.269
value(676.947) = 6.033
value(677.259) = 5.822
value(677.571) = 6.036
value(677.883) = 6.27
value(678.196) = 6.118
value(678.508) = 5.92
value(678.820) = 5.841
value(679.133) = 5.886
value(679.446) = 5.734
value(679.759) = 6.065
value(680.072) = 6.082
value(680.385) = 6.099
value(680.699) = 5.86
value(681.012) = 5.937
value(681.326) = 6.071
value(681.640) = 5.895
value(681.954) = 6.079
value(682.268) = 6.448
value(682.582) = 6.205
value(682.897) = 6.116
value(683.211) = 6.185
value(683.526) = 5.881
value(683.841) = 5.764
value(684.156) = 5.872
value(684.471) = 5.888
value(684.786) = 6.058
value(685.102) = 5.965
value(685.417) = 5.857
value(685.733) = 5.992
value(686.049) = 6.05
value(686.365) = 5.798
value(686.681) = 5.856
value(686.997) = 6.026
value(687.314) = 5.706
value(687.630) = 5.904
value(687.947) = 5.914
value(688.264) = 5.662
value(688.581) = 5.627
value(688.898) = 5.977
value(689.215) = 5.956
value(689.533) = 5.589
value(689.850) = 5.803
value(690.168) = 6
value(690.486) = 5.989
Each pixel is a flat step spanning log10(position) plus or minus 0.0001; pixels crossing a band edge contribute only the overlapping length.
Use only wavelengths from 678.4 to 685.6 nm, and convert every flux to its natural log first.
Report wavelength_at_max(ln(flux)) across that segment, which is 682.268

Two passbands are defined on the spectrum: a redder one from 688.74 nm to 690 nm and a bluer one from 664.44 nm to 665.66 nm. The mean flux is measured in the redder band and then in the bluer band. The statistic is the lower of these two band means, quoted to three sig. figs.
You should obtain 5.83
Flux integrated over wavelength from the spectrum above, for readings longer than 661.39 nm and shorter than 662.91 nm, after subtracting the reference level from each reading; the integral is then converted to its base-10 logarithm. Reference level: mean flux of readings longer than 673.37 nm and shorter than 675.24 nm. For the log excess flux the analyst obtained -0.35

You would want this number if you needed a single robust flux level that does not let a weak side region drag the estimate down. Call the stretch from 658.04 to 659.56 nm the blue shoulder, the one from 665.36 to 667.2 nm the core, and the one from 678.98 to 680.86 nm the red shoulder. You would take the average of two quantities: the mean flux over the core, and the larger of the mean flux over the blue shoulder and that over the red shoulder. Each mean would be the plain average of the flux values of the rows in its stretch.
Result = 6.20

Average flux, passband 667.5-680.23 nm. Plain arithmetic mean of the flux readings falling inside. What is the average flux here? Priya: 6.1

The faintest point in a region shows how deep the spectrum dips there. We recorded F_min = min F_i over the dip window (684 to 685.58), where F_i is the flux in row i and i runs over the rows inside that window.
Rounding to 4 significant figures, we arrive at 5.857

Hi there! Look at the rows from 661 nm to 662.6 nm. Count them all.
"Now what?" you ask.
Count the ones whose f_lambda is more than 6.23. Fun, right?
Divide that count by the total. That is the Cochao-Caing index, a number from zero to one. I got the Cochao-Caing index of 1.00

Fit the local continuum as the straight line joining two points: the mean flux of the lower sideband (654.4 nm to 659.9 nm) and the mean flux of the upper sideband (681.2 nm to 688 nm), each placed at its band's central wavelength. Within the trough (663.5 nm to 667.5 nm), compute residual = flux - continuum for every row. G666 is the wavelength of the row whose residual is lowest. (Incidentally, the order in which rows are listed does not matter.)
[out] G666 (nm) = 665.817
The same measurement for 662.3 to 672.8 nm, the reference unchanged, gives 671.978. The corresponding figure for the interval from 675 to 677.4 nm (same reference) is 677.259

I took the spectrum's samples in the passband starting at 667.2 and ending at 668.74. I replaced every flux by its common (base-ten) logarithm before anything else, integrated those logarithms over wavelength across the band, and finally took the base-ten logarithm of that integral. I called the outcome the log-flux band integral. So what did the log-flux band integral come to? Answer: 0.087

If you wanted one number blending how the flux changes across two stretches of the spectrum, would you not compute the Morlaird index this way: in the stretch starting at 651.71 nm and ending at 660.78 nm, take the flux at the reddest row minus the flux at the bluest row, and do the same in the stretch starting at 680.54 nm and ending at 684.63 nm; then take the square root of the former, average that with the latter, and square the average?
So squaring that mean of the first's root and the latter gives 0.12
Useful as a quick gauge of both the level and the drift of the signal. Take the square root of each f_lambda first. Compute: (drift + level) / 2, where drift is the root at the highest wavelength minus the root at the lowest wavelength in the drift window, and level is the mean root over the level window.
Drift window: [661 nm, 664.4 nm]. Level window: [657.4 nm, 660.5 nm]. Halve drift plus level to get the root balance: 1.23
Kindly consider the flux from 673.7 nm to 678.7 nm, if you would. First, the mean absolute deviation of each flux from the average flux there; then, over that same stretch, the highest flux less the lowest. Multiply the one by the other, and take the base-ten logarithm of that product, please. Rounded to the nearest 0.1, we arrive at -1.0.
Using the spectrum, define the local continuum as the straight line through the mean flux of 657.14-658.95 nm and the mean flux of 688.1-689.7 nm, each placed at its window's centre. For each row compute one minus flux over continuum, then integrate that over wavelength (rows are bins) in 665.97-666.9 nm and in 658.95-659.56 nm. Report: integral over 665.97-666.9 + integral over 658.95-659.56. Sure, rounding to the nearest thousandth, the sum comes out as 0.010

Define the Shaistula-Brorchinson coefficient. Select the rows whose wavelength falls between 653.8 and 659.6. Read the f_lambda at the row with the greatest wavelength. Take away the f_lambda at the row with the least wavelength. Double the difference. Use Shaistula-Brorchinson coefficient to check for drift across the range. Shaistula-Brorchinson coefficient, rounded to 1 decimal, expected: -0.7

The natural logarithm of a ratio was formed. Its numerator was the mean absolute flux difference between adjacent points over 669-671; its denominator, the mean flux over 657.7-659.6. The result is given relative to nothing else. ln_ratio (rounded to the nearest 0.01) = -4.15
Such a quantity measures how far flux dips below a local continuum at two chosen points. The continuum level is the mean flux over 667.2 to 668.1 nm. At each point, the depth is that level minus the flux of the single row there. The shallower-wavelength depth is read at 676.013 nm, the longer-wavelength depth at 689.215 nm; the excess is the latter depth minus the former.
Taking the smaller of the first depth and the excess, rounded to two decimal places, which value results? -0.11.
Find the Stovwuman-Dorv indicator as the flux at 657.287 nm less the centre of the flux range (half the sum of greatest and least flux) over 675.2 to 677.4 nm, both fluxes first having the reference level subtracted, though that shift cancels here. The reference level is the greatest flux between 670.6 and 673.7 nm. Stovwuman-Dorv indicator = 0.04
